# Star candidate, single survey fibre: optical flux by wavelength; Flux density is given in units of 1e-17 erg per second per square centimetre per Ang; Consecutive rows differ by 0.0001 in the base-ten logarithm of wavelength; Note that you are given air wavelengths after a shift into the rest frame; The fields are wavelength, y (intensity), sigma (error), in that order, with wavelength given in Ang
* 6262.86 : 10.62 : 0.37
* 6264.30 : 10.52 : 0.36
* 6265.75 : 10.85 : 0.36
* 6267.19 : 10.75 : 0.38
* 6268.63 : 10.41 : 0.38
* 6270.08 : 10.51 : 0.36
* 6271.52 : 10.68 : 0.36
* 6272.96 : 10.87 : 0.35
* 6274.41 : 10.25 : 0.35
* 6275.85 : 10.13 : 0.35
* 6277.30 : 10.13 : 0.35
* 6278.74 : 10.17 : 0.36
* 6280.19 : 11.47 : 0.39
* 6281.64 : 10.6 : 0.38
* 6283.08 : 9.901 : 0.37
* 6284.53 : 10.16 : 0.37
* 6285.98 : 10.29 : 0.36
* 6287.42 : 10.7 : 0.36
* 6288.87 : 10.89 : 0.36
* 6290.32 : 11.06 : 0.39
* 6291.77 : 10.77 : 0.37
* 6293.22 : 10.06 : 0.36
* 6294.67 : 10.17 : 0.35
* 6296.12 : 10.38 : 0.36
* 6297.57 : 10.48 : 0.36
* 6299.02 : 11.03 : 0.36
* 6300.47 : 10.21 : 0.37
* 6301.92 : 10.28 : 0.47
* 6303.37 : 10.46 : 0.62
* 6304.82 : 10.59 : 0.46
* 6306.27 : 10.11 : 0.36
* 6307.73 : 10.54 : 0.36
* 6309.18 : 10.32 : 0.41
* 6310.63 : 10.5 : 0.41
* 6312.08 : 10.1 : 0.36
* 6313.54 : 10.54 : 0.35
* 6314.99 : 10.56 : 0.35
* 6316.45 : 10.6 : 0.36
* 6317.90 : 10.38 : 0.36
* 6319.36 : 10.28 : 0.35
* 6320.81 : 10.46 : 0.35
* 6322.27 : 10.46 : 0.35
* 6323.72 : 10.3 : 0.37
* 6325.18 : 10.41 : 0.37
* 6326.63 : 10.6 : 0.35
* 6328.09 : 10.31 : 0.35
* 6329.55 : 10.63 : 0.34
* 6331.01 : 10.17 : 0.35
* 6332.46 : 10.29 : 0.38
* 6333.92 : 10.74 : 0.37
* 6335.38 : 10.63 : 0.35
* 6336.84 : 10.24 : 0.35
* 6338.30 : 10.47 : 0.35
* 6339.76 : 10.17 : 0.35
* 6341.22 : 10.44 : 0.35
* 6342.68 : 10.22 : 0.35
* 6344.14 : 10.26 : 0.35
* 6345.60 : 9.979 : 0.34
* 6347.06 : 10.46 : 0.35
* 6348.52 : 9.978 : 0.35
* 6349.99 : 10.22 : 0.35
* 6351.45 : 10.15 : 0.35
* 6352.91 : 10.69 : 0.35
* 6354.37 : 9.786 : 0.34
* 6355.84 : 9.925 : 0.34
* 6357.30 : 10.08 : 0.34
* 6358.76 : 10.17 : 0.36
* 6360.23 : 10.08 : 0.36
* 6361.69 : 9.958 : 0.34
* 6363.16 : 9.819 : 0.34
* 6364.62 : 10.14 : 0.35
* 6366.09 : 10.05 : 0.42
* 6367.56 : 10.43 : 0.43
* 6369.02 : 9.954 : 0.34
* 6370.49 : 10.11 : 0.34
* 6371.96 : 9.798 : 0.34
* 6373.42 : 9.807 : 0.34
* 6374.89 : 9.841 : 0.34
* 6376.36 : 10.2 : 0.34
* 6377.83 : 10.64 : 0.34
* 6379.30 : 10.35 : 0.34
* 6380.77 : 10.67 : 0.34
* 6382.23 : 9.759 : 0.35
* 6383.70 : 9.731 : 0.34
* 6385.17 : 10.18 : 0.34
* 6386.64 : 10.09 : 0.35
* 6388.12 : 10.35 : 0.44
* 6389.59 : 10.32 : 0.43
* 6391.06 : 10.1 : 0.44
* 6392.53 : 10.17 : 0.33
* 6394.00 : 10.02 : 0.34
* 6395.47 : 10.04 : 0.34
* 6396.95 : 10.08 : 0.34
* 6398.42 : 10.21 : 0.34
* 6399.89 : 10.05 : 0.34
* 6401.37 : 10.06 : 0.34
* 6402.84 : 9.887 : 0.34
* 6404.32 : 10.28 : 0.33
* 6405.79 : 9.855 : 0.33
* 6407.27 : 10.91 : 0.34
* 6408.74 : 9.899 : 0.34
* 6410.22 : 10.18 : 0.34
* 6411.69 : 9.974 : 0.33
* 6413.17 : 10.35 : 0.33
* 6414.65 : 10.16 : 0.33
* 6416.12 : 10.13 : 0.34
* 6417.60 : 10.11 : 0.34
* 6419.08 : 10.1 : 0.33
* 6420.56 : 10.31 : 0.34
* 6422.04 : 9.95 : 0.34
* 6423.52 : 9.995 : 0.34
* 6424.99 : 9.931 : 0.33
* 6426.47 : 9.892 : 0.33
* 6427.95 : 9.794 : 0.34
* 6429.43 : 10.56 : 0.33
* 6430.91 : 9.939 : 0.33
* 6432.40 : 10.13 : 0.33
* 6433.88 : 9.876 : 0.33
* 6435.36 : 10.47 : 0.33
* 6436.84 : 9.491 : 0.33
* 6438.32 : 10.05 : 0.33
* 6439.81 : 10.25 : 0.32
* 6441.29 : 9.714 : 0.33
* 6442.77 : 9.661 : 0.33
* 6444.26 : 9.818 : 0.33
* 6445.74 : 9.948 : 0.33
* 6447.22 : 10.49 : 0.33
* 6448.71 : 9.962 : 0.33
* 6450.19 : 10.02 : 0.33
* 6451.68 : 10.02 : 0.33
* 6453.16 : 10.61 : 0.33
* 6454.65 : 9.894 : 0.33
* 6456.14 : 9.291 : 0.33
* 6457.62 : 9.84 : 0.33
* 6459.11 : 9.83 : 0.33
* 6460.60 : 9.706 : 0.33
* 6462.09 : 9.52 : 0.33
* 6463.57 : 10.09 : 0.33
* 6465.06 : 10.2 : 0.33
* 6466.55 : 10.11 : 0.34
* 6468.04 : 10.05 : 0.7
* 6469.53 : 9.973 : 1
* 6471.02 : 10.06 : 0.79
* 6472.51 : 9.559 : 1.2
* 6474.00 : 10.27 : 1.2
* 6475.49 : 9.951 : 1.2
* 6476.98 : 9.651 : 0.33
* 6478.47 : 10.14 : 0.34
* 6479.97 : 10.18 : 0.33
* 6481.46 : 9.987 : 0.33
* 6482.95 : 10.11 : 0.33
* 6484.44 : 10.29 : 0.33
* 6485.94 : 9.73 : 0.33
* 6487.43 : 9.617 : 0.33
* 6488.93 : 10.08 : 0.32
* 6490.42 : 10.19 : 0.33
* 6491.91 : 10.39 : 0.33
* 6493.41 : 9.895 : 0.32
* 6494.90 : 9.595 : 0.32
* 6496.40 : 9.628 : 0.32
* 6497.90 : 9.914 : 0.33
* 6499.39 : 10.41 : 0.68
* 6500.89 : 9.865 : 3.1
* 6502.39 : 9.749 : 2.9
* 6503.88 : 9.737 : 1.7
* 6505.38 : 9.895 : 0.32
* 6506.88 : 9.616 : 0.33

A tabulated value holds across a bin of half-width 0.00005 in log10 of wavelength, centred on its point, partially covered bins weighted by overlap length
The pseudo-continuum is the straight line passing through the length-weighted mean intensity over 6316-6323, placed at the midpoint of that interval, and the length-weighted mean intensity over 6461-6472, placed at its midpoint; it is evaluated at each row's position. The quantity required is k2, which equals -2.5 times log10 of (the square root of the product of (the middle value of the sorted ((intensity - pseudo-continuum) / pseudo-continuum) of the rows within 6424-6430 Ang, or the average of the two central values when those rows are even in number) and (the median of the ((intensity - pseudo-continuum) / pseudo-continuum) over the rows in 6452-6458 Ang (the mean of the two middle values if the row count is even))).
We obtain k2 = 4.42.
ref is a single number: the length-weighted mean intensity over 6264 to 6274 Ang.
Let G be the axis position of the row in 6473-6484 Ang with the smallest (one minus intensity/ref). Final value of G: 6474.00 Ang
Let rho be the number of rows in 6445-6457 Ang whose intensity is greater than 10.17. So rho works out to 2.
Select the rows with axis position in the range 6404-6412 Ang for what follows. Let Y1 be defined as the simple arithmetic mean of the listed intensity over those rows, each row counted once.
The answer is 10.18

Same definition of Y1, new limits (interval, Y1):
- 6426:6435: 10.03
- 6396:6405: 10.09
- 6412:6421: 10.19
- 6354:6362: 10.00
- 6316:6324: 10.41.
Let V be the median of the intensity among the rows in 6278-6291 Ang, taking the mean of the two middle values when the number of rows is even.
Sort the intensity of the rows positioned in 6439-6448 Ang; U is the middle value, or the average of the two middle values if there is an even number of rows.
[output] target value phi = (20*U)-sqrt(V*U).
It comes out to 187.4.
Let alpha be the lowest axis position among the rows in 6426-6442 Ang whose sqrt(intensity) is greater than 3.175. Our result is 6429.43 Ang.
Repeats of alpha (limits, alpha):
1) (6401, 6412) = 6404.32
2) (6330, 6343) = 6331.01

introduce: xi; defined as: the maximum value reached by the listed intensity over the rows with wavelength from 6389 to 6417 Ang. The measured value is 10.91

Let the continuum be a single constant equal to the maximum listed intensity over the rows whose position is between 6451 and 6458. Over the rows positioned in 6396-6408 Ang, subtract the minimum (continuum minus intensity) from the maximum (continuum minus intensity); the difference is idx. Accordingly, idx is 1.1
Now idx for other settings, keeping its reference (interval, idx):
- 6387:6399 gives 0.3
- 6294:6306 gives 0.9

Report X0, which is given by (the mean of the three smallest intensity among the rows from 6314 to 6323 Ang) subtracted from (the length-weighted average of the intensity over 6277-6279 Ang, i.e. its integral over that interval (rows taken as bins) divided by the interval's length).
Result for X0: -0.20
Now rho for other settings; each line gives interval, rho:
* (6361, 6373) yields 1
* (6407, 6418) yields 3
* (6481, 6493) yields 3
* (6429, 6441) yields 3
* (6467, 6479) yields 1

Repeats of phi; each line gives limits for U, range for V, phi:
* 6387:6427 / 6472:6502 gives 192.0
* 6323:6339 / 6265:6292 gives 197.7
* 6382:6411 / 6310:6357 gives 191.5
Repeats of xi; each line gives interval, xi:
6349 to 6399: 10.69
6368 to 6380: 10.64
